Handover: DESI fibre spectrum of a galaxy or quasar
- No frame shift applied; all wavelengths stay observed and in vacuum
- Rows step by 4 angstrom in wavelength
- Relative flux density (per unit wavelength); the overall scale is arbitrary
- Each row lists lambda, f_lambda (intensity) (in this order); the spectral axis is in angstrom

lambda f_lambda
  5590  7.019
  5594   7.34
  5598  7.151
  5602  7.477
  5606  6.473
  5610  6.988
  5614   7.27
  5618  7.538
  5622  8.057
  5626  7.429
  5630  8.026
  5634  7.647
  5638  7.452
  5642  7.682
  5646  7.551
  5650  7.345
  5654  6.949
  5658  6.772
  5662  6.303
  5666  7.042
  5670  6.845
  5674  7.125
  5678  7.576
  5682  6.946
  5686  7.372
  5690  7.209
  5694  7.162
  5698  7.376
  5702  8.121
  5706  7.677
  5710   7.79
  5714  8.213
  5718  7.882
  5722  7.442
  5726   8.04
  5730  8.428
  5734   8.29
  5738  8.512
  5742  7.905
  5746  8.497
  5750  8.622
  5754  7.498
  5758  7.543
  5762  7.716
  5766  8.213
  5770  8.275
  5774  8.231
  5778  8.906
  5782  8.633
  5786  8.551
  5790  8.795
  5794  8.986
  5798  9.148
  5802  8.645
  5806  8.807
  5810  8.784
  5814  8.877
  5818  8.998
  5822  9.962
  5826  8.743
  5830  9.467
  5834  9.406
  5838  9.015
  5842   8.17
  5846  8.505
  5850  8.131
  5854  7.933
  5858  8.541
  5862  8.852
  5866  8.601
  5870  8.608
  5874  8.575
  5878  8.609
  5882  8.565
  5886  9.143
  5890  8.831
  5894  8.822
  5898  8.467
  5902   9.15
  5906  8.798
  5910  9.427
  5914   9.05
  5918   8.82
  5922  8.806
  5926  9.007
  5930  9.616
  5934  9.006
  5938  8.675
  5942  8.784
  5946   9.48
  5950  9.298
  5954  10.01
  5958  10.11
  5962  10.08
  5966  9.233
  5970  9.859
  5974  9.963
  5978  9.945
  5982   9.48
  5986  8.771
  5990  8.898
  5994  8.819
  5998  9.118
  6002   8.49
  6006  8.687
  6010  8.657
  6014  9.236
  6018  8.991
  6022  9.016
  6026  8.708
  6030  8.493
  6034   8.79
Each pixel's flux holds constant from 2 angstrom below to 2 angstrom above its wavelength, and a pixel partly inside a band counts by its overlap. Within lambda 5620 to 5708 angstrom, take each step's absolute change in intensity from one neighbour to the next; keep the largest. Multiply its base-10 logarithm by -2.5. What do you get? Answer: 0.32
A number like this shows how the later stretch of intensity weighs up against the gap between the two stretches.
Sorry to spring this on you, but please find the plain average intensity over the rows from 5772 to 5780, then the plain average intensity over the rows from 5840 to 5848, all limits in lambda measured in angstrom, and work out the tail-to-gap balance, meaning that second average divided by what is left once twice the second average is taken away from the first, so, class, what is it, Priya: -1.03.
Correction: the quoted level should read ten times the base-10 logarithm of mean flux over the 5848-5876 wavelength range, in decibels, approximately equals 9.28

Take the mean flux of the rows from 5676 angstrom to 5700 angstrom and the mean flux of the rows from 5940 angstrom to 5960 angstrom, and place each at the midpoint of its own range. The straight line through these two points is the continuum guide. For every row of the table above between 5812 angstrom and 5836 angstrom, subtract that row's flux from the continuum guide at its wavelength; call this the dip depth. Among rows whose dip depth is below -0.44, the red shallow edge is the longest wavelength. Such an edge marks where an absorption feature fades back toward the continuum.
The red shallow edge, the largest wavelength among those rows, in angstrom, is 5834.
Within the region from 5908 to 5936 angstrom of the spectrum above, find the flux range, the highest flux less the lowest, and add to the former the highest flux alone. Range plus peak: 10.4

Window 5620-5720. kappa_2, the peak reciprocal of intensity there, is 0.159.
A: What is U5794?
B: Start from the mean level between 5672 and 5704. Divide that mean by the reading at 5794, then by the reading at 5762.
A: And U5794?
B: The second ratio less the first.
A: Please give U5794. 0.13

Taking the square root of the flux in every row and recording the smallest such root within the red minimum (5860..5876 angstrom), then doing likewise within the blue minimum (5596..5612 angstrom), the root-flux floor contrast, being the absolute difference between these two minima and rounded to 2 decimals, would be 0.38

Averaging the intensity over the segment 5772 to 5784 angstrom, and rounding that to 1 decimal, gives 8.6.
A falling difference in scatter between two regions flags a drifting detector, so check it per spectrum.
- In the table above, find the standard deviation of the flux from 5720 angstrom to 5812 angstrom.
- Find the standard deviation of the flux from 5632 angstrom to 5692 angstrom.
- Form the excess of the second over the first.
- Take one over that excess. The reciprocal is -10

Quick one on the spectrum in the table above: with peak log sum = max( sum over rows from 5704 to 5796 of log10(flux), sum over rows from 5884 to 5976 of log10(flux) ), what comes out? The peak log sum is 22.2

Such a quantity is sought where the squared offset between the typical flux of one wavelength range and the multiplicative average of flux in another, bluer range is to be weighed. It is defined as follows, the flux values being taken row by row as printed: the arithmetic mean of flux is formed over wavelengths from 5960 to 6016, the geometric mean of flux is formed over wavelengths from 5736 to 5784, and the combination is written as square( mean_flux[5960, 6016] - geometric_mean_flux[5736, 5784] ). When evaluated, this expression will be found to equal 1.1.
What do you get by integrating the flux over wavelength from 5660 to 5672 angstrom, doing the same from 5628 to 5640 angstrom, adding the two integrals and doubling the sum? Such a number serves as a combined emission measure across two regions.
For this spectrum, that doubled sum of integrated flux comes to 347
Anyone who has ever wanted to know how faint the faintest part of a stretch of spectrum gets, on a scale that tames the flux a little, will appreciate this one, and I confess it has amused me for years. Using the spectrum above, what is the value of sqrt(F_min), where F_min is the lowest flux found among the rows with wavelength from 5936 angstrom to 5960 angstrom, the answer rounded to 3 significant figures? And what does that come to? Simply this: 2.95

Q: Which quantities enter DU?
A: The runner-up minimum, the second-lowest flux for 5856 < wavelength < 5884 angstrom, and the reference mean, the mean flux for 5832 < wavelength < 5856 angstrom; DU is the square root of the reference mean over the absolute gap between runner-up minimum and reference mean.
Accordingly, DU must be 15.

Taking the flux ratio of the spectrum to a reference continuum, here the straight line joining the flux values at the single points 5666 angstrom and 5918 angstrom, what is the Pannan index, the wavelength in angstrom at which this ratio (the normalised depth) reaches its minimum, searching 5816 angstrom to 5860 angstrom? 5854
